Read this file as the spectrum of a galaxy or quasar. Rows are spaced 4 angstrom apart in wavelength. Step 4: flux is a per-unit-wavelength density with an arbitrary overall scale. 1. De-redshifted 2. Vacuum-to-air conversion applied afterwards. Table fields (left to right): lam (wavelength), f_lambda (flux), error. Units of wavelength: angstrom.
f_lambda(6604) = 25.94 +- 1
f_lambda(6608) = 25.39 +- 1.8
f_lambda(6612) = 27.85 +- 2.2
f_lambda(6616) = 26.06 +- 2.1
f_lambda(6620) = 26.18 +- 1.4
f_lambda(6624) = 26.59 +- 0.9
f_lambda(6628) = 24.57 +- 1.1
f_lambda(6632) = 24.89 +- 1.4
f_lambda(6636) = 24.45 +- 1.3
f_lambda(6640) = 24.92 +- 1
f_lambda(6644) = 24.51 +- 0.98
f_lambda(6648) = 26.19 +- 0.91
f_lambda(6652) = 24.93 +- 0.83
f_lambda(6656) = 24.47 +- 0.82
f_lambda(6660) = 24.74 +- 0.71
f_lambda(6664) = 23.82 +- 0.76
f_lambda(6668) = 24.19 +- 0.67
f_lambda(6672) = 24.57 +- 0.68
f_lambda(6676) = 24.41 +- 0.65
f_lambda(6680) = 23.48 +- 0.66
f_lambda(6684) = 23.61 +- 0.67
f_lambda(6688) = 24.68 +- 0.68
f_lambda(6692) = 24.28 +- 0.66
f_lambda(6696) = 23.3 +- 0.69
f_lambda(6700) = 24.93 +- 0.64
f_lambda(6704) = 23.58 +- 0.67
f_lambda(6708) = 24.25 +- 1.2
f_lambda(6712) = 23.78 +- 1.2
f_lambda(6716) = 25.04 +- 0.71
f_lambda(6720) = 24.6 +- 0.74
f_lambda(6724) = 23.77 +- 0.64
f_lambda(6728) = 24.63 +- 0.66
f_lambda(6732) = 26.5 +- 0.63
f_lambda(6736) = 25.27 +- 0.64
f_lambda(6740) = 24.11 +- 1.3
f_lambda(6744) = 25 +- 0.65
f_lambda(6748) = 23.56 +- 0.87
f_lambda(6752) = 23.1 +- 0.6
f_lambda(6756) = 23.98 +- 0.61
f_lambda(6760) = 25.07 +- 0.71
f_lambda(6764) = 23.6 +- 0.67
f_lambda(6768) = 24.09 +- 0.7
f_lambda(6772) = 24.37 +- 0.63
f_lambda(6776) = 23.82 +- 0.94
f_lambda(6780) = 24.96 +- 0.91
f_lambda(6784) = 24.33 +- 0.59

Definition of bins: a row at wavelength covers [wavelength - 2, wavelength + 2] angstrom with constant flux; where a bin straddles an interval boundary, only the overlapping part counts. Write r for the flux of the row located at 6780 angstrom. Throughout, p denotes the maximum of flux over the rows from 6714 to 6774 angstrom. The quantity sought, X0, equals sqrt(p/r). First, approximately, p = 26.5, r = 24.96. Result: 1.030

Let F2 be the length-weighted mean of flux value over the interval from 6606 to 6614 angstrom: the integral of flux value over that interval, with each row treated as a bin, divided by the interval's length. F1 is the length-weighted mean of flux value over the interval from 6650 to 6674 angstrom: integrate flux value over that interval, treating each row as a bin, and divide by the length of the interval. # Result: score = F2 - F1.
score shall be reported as 2.2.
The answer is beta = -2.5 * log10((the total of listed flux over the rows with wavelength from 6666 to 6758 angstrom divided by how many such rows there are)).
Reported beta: -3.46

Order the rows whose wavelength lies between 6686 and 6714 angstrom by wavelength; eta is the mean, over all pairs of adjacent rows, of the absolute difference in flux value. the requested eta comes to 0.92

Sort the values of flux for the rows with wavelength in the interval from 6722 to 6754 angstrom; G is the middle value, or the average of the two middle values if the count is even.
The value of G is 24.4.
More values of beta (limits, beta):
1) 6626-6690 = -3.47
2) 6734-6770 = -3.46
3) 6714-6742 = -3.49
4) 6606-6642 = -3.52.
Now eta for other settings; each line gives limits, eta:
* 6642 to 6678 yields 0.69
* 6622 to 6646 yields 0.73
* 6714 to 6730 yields 0.71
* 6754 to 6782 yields 0.84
